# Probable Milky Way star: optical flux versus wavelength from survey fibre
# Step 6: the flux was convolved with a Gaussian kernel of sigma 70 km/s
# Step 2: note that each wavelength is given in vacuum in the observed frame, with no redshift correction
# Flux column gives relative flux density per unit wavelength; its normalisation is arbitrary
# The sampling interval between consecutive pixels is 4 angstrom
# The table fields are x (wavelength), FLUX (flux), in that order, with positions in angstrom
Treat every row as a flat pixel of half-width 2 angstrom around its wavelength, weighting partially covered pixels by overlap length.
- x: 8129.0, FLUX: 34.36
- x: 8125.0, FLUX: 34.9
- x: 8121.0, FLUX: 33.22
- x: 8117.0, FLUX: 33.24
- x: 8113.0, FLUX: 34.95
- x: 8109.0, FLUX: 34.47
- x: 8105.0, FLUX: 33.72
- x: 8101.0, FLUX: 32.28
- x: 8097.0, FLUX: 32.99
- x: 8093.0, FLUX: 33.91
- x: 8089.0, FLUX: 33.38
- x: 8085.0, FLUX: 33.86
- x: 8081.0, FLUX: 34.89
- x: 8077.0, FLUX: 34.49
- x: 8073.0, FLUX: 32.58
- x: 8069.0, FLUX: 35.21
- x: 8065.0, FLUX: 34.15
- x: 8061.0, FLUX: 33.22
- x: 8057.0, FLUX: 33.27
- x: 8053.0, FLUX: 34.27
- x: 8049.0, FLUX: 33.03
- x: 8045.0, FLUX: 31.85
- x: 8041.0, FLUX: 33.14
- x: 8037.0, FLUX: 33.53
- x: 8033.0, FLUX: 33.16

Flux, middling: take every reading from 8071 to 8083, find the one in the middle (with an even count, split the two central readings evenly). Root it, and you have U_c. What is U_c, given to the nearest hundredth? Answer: 5.87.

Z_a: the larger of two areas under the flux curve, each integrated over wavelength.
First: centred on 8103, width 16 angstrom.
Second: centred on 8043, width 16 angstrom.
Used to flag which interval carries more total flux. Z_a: 533.8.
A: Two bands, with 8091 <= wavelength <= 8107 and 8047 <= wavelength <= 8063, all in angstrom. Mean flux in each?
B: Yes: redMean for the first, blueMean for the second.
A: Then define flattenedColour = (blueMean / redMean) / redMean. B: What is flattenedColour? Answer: 0.0303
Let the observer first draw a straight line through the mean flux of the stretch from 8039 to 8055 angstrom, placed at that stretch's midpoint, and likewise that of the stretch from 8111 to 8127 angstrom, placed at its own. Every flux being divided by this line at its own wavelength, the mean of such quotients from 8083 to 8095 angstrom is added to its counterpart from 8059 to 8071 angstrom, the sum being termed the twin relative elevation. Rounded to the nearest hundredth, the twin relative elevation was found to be 2.03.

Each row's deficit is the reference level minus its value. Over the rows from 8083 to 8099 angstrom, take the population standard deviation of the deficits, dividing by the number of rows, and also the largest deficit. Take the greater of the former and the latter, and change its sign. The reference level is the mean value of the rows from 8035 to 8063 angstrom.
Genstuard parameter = -0.38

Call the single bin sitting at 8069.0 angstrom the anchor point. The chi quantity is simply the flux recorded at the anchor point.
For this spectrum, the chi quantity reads 35.21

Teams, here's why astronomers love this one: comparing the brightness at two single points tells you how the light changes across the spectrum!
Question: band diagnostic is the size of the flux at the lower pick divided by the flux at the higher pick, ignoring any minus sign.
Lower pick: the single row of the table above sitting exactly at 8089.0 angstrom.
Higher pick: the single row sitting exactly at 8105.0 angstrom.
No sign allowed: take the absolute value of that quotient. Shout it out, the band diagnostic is 0.99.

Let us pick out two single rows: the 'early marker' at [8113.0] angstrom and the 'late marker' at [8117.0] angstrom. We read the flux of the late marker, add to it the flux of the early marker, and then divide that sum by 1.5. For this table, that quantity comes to 45.5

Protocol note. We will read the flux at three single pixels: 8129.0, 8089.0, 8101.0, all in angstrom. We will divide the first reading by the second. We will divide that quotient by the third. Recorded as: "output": 0.0319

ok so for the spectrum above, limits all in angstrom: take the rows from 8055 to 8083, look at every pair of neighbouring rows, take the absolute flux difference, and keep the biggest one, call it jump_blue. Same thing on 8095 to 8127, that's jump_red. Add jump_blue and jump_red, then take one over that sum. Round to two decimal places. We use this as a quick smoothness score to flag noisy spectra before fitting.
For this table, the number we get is 0.23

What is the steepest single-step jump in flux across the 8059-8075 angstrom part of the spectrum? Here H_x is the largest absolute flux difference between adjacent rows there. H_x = 2.6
